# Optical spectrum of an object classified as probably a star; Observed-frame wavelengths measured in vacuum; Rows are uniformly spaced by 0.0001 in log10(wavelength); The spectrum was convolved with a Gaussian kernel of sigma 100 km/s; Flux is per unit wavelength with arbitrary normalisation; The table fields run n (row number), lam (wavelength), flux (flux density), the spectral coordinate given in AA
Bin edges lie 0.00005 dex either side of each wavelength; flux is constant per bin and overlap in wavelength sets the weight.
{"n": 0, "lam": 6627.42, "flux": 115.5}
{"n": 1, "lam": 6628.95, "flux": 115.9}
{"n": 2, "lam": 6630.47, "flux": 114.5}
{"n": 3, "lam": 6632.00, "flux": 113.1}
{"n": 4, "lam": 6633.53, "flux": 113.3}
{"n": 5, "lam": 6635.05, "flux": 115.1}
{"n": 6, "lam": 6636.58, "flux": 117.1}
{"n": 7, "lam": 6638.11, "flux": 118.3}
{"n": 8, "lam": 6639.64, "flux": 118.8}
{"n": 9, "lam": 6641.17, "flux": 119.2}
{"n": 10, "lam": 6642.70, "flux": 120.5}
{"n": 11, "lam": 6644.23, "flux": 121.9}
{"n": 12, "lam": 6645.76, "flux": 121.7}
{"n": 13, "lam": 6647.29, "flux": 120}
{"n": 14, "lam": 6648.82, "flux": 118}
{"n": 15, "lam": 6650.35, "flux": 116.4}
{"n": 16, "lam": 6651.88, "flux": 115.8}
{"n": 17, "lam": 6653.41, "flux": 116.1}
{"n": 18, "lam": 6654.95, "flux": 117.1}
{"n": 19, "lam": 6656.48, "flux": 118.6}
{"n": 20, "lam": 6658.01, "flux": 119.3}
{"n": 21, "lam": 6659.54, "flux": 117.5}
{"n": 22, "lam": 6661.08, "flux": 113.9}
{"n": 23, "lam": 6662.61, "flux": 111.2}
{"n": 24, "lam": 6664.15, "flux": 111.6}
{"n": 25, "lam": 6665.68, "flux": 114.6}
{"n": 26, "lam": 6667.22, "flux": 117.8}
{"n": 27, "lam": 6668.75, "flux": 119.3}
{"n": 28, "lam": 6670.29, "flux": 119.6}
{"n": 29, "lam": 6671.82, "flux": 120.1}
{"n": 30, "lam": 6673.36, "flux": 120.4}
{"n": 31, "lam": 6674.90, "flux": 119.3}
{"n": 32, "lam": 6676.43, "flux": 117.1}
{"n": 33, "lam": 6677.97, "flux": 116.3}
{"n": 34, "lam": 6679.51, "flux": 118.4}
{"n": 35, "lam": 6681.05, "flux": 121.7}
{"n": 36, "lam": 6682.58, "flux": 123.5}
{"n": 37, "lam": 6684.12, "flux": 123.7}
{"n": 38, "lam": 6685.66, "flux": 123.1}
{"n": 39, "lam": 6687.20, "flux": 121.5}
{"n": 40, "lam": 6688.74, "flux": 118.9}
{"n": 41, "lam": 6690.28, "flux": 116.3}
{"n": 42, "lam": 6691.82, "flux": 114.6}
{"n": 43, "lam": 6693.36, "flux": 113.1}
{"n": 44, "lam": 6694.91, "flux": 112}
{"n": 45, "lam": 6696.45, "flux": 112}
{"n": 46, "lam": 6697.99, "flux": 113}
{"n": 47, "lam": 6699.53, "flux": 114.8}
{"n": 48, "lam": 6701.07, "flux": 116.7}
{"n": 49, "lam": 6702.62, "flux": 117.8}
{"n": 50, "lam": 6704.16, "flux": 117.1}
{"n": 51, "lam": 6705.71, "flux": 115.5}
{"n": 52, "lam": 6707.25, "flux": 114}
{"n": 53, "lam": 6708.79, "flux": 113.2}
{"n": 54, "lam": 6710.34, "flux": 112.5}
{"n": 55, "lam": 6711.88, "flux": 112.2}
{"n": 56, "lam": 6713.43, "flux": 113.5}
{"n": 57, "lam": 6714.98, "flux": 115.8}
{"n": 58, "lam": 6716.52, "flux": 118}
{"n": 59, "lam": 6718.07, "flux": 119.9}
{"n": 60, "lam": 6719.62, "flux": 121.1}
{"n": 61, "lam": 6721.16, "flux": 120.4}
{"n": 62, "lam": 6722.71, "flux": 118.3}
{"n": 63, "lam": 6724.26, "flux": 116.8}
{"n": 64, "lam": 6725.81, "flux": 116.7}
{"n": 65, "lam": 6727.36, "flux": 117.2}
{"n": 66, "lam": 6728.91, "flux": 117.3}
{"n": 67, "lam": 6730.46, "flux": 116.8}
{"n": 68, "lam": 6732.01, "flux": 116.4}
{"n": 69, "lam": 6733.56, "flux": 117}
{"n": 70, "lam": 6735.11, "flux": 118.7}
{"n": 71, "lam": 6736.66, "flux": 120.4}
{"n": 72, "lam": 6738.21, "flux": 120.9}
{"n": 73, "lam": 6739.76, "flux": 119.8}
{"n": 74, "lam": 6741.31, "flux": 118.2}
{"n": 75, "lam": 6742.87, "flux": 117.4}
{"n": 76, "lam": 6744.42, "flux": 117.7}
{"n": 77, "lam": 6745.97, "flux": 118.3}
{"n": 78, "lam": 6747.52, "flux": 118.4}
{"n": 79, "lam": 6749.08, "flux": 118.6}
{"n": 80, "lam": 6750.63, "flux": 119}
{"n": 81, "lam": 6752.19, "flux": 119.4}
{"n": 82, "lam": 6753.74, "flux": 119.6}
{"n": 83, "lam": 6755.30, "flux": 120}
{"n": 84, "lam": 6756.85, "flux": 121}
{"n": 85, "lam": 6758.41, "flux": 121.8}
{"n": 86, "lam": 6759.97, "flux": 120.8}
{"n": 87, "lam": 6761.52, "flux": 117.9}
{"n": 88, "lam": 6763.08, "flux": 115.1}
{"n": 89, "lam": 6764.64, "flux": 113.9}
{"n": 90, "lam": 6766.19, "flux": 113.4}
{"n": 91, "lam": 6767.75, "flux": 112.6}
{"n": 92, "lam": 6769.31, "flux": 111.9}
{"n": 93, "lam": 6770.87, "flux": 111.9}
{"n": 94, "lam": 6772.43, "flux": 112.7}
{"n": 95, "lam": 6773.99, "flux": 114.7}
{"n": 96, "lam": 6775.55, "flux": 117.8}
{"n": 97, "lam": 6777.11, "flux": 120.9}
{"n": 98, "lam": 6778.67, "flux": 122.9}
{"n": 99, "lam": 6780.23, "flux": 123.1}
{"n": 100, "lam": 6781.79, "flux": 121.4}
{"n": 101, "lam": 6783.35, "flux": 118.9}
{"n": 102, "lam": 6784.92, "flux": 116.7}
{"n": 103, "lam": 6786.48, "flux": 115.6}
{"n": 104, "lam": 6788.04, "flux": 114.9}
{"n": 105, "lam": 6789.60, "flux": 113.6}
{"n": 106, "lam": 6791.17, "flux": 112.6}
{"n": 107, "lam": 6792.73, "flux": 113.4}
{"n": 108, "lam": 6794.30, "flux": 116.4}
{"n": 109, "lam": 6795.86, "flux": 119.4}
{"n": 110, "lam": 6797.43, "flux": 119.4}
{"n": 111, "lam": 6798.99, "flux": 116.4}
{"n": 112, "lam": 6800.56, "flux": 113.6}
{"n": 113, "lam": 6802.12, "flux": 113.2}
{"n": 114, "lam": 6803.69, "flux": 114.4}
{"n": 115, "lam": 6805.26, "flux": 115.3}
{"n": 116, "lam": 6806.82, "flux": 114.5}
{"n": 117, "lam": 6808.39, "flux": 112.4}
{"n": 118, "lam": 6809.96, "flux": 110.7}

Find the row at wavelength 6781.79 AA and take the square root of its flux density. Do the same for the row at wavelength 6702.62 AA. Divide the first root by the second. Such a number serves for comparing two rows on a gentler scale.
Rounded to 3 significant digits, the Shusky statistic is 1.02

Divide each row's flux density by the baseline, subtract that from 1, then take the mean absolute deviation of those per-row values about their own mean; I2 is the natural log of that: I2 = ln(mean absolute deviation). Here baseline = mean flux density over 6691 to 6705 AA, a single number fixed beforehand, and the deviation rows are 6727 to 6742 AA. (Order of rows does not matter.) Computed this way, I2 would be -4.45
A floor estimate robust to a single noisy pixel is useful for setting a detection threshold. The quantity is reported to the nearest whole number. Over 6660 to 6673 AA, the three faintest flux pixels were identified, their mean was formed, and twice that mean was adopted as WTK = 224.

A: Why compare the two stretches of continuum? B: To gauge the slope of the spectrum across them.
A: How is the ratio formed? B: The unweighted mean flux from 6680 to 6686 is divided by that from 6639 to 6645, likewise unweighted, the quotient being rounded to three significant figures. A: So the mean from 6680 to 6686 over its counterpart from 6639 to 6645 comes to 1.02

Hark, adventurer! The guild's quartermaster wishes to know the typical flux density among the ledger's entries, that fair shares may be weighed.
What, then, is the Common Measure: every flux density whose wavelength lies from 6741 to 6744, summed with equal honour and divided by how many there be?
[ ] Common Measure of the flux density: 118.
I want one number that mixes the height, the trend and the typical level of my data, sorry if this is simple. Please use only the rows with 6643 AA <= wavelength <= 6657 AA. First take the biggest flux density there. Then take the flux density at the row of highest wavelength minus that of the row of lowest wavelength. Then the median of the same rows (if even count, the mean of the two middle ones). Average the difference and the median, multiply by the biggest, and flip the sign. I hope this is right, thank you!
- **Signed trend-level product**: -6991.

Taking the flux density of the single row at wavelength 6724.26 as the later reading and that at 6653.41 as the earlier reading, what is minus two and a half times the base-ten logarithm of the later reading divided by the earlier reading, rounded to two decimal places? -0.01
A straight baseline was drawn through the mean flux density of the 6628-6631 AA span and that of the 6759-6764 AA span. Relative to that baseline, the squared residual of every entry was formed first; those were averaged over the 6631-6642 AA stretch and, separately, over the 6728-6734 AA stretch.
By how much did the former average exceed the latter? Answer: 6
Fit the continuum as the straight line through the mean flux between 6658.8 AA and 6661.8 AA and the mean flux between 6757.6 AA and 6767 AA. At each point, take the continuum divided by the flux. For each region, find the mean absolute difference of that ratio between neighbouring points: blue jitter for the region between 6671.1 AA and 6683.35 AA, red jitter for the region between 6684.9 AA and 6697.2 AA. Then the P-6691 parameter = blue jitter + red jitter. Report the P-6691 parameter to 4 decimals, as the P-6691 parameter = 0.0270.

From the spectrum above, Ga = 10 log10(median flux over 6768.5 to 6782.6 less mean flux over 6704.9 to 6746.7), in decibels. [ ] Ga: -2.1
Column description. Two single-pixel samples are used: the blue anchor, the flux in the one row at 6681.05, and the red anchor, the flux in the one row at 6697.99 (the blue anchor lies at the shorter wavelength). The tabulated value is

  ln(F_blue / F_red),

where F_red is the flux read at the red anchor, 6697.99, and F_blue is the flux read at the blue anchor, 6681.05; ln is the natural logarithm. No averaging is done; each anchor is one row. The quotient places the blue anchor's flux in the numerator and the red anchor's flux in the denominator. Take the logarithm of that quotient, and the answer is 0.07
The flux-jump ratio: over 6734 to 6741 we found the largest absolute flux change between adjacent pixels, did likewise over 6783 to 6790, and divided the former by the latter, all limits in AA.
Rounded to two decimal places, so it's 0.77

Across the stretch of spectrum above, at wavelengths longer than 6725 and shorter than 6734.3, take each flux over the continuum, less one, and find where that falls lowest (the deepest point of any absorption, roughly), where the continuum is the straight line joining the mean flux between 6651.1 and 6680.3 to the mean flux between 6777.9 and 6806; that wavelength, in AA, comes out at 6732.01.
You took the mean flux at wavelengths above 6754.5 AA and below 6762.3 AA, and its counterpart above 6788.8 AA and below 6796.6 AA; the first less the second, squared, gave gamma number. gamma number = 27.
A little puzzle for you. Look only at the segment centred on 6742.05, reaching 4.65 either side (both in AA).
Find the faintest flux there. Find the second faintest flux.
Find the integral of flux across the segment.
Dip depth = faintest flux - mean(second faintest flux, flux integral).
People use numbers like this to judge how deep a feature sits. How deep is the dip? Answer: -494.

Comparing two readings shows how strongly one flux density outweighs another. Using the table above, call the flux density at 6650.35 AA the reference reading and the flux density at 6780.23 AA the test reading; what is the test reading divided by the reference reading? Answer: 1.06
